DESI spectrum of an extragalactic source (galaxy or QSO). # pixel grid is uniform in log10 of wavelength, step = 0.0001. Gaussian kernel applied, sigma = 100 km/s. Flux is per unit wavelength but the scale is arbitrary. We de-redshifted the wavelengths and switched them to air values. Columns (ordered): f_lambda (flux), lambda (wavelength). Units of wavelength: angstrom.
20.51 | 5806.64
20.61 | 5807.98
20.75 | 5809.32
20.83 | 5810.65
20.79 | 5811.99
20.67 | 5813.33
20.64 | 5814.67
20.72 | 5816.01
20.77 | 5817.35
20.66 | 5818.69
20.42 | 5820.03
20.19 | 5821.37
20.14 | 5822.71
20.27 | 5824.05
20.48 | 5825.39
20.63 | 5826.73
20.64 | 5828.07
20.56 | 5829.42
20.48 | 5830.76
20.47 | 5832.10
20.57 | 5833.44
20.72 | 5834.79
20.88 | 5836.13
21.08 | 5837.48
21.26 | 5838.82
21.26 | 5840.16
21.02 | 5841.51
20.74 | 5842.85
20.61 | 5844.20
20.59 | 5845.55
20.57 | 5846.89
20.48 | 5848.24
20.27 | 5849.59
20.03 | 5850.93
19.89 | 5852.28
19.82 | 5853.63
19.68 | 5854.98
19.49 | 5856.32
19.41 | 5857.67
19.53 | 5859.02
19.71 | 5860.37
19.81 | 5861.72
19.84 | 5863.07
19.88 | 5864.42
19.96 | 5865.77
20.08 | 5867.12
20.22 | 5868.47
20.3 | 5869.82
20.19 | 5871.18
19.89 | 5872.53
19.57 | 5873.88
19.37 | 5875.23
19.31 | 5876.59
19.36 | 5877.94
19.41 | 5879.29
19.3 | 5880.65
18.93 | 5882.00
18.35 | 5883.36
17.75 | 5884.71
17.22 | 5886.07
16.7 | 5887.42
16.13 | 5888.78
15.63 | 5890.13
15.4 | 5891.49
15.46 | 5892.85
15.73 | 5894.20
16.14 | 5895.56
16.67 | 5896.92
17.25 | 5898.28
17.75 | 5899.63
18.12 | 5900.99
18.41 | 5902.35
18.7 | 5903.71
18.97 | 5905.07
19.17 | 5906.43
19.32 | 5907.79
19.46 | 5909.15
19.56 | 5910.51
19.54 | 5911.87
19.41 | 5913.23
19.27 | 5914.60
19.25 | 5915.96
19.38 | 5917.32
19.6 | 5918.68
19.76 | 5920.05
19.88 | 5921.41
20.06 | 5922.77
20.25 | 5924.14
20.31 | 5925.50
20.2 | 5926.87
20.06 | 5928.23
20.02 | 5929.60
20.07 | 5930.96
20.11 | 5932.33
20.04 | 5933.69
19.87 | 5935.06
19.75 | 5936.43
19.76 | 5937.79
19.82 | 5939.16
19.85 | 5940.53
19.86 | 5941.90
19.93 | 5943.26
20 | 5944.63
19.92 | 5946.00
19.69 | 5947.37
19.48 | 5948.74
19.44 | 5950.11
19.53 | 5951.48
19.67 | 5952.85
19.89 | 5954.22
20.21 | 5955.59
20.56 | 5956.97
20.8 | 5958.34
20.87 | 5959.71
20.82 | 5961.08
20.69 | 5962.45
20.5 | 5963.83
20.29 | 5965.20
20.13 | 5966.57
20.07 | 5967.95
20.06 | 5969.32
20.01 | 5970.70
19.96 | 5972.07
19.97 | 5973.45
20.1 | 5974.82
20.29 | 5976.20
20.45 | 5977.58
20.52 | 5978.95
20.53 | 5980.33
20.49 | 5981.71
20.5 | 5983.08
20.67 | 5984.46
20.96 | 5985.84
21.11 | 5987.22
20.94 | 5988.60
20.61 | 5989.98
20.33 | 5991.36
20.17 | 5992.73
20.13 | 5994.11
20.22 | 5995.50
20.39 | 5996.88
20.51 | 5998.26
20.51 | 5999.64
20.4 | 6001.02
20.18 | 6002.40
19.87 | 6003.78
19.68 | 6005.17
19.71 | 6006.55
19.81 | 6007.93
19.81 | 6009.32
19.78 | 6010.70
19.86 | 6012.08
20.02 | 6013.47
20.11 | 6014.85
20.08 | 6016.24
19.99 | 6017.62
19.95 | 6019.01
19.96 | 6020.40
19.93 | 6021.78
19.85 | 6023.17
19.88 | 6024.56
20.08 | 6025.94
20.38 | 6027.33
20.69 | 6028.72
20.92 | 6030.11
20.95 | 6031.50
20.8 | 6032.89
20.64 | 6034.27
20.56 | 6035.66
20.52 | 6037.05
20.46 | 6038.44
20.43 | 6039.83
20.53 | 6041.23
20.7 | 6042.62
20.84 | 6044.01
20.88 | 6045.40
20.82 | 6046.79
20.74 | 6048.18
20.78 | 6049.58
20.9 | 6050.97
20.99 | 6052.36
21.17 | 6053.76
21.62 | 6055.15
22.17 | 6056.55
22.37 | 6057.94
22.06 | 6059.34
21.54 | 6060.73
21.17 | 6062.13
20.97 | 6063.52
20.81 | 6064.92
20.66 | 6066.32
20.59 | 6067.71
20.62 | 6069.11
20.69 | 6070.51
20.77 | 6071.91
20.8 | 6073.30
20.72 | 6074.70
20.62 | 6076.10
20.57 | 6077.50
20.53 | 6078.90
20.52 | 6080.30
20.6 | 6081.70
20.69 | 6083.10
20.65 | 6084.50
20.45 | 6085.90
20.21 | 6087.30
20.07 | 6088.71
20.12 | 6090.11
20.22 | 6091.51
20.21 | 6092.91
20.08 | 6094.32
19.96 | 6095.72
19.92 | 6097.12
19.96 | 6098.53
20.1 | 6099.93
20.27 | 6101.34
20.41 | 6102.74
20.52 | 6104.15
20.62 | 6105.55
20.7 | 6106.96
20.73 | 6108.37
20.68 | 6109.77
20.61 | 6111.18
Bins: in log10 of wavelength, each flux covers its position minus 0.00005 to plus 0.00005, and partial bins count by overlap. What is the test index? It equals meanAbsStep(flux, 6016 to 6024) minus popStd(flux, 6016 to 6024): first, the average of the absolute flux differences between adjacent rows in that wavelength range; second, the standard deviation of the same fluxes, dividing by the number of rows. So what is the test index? -0.019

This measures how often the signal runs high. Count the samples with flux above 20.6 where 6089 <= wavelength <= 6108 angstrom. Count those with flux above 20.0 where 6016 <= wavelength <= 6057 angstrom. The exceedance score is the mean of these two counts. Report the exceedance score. 13.0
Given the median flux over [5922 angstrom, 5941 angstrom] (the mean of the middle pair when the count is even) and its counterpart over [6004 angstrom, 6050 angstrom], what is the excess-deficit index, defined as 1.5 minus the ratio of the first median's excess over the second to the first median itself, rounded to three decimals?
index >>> 1.516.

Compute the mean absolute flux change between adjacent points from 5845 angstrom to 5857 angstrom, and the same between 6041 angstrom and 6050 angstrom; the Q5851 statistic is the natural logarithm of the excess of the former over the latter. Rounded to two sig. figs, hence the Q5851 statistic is -3.0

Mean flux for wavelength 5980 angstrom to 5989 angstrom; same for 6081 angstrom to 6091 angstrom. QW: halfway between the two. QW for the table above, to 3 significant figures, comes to 20.6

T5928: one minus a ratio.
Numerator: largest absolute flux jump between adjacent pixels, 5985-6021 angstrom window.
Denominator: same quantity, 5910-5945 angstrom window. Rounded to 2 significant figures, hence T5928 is -0.50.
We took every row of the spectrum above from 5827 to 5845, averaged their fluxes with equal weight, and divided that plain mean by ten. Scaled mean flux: 2.08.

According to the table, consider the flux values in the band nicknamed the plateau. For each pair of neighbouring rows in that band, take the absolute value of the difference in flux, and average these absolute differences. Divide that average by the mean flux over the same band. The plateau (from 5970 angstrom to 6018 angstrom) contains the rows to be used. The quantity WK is 0.0059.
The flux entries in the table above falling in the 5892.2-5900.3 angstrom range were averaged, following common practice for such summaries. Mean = 16.5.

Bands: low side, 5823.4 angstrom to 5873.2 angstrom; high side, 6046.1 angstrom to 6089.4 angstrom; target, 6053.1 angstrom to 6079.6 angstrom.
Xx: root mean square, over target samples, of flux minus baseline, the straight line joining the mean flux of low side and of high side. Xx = 0.62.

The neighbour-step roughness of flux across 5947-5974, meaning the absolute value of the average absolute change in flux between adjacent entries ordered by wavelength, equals 0.137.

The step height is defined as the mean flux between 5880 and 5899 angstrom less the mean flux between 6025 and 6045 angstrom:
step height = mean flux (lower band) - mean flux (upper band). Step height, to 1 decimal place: -3.7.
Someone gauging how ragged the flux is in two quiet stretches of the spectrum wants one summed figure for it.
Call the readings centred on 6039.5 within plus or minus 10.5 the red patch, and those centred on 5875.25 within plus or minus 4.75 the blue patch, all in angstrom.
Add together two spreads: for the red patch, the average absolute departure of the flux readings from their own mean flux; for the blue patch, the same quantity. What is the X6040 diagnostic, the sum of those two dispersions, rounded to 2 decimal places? 0.41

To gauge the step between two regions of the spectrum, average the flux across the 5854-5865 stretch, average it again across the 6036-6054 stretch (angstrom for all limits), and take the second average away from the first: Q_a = -1.1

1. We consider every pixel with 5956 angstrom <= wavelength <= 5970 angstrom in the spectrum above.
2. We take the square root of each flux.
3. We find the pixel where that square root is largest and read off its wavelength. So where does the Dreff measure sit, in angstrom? 5959.71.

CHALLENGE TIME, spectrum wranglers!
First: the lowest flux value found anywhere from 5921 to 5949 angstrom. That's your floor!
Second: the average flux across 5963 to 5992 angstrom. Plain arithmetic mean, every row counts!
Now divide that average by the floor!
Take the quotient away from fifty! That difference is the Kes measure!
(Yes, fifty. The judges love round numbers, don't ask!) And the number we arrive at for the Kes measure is 49.0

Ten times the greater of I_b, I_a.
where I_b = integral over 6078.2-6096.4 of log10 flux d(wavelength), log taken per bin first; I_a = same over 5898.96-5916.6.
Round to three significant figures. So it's 238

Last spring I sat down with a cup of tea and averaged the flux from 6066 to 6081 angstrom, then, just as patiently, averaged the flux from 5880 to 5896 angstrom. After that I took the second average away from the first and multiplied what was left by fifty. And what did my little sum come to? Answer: 187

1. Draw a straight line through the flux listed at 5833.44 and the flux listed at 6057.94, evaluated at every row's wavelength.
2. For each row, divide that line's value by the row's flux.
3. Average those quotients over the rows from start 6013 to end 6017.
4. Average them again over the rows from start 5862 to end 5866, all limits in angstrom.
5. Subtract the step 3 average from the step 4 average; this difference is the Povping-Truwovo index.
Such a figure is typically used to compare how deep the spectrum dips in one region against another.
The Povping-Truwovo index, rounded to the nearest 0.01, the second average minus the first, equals -0.05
